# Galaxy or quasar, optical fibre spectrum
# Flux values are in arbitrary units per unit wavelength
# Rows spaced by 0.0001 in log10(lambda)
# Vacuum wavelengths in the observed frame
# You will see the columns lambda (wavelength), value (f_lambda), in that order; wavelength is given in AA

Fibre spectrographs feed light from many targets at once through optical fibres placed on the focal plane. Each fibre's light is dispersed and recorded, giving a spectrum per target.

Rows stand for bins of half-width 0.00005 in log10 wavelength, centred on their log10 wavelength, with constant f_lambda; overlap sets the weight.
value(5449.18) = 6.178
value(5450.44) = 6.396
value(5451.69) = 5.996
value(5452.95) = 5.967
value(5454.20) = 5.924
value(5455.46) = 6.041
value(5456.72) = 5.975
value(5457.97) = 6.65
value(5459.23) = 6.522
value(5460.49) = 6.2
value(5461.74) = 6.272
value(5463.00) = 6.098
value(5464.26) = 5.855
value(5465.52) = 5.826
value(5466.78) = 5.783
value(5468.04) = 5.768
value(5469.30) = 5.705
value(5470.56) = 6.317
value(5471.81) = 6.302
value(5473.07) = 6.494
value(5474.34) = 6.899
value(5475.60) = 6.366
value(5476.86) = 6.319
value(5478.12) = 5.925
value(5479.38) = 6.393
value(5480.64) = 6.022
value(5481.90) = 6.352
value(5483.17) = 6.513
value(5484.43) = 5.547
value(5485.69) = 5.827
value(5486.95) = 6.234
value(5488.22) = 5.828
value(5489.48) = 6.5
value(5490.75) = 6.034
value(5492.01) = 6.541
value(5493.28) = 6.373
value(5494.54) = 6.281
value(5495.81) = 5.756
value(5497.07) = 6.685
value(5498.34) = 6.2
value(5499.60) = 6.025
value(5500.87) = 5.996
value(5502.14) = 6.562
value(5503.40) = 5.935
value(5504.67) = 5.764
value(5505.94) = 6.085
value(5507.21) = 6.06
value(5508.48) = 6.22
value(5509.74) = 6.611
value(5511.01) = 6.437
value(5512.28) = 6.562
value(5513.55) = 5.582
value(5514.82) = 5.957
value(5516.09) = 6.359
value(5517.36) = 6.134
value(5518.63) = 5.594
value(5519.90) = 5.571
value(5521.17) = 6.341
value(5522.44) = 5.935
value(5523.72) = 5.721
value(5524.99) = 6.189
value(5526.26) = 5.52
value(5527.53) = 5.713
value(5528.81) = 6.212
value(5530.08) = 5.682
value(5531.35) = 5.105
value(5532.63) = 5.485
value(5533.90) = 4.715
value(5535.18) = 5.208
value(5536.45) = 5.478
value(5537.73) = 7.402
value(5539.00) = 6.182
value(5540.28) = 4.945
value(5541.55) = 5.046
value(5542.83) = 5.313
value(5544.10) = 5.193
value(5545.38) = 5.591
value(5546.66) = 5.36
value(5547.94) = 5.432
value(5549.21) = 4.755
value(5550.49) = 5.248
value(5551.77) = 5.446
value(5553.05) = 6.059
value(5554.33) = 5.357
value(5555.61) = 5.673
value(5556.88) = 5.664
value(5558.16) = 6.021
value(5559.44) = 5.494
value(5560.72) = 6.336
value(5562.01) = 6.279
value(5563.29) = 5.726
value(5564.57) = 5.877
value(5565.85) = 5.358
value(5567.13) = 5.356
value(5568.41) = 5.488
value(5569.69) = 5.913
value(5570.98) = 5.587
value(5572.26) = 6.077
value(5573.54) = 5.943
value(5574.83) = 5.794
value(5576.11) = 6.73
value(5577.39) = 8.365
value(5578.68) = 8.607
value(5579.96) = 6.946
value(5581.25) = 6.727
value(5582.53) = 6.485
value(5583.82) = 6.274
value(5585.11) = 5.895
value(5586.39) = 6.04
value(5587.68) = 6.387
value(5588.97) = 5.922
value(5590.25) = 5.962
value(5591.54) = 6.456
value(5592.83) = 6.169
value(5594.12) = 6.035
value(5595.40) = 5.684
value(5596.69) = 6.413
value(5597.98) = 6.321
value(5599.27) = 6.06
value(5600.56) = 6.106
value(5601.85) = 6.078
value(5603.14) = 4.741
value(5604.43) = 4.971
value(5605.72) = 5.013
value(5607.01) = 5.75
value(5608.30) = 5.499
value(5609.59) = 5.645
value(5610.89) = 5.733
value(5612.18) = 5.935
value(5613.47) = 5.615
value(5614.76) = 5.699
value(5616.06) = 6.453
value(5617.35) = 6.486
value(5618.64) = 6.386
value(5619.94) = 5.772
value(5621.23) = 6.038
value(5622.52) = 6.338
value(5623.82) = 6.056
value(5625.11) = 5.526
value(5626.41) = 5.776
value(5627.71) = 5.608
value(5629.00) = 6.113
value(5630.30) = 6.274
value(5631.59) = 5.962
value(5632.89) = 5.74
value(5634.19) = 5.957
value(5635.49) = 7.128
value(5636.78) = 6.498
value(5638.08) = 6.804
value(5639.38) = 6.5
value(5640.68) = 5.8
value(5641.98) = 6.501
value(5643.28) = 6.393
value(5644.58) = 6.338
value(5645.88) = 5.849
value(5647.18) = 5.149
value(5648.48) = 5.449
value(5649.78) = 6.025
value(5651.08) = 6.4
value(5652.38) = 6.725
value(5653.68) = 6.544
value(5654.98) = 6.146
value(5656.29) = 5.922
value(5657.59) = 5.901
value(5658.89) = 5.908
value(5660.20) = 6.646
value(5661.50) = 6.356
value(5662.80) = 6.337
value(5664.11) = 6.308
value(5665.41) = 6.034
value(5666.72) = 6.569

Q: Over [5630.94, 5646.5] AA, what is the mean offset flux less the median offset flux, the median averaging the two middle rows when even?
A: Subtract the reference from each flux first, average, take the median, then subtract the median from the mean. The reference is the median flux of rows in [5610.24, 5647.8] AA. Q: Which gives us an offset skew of -0.08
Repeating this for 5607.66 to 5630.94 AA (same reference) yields 0.09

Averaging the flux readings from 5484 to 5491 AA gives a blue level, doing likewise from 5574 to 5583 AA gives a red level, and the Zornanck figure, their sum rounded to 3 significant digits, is 13.1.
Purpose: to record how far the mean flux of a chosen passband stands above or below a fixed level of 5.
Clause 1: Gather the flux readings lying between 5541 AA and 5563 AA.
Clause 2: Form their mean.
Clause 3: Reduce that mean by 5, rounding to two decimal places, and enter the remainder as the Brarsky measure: 0.55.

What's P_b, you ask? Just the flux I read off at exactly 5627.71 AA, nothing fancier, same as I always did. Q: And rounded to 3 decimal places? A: 5.608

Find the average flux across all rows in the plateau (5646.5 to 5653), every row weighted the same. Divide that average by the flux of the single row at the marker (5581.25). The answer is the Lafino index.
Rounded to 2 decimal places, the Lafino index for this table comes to 0.88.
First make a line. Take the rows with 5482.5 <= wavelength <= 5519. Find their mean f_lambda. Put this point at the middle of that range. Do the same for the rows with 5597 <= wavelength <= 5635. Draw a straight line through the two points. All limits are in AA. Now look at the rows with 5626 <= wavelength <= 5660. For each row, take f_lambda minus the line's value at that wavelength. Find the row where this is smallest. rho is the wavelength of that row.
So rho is 5647.18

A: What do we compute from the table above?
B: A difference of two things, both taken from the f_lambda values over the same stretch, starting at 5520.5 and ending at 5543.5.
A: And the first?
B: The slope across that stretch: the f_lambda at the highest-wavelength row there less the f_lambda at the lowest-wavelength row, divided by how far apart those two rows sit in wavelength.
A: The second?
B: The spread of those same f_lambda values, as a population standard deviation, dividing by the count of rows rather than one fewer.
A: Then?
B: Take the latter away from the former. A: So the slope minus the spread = -0.67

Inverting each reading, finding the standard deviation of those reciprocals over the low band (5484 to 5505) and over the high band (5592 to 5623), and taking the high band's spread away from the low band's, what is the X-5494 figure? -0.0061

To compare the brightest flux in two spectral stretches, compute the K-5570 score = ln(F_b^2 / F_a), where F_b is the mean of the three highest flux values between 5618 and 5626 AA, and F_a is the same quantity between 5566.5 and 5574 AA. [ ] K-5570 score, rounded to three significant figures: 1.88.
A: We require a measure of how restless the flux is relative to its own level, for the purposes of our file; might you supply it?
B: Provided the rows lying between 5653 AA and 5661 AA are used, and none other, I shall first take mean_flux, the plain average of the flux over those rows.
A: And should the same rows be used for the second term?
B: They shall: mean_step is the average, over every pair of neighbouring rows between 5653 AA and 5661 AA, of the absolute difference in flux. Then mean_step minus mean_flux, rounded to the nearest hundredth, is -5.90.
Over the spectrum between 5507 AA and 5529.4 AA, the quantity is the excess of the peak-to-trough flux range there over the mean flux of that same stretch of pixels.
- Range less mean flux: -4.9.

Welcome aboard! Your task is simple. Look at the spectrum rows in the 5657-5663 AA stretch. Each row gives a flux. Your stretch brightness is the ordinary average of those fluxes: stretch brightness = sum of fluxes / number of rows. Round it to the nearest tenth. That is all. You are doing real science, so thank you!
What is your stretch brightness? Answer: 6.2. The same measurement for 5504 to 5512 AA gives 6.2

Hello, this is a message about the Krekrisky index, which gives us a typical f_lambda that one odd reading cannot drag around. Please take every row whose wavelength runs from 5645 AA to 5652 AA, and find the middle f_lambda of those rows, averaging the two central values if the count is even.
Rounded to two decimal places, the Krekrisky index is 5.85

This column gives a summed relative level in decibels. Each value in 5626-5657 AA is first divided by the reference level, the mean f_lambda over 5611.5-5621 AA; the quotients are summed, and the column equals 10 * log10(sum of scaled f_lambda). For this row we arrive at 13.9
